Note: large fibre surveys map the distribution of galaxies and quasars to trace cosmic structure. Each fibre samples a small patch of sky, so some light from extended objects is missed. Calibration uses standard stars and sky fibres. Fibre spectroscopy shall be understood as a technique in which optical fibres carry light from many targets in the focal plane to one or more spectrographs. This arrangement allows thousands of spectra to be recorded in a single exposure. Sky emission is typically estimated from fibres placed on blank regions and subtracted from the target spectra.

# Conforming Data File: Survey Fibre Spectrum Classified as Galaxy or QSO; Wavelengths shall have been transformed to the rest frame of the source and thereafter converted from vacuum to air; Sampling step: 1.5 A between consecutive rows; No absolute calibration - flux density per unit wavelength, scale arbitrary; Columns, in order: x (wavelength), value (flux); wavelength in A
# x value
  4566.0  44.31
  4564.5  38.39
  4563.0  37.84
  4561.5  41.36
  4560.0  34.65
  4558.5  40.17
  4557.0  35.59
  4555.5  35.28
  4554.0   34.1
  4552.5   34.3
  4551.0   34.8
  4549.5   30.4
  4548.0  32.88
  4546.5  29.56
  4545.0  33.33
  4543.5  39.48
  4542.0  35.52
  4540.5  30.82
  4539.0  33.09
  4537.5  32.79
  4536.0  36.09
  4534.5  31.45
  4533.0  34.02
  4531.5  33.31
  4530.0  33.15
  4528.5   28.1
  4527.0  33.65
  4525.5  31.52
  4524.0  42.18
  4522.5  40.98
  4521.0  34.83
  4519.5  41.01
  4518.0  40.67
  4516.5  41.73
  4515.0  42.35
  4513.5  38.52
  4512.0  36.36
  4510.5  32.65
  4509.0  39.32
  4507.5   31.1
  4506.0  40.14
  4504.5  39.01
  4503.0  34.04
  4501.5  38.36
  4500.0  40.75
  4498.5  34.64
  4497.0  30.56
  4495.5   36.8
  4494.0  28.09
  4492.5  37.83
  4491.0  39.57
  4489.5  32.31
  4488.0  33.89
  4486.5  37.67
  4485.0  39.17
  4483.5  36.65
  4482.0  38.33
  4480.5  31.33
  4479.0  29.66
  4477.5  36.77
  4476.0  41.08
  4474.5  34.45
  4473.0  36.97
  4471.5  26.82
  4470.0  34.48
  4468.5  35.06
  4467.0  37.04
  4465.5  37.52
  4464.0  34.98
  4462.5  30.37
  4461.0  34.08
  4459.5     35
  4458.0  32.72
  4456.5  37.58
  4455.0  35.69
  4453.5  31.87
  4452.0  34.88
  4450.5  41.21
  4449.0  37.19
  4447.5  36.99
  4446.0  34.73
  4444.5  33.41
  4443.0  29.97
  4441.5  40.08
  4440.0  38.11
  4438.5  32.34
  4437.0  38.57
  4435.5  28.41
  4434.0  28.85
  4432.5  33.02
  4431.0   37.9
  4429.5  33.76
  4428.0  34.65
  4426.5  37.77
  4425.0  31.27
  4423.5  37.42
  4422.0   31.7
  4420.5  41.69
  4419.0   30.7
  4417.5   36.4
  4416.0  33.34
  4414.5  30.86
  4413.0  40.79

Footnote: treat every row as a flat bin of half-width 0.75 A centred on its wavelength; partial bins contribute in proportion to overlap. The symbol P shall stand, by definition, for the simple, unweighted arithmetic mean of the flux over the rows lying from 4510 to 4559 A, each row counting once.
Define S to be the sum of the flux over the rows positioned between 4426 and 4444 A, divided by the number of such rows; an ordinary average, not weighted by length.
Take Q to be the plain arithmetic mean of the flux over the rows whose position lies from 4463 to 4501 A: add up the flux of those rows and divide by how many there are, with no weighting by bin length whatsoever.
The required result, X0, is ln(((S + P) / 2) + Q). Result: 4.25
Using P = 35.3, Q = 35.3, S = 34.5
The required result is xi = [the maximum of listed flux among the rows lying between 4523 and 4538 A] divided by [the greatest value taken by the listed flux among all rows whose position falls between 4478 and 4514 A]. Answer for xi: 1.04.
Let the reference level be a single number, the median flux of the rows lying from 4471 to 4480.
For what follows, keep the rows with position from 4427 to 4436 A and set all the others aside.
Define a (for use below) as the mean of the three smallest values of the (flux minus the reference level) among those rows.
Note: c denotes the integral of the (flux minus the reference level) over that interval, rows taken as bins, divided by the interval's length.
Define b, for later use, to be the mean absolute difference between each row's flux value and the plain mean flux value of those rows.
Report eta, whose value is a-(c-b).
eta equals 0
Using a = -5.5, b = 2.8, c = -2.6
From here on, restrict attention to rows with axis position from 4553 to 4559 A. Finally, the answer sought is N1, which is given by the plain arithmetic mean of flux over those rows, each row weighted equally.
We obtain 36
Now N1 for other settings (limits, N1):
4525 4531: 32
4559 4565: 38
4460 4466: 34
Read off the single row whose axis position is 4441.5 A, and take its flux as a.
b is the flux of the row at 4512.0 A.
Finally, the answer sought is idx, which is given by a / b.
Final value 1.10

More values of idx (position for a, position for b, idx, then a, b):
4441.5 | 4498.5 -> 1.16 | 40.08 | 34.64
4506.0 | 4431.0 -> 1.06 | 40.14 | 37.9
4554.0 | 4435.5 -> 1.20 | 34.1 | 28.41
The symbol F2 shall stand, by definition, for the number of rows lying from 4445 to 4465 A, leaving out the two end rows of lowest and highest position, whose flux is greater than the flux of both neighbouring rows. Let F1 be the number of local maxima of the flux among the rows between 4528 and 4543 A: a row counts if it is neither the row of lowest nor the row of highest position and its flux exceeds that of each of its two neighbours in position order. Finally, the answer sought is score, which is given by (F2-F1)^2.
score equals 0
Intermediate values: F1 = 3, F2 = 3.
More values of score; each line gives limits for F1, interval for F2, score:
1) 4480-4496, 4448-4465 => 0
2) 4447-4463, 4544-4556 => 1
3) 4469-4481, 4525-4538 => 1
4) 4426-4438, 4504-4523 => 9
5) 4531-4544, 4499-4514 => 1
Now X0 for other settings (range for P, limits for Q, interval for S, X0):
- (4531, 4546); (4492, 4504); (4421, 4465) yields 4.24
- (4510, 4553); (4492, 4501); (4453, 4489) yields 4.25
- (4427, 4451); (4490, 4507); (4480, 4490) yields 4.27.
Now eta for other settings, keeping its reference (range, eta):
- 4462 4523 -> -5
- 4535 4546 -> 0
